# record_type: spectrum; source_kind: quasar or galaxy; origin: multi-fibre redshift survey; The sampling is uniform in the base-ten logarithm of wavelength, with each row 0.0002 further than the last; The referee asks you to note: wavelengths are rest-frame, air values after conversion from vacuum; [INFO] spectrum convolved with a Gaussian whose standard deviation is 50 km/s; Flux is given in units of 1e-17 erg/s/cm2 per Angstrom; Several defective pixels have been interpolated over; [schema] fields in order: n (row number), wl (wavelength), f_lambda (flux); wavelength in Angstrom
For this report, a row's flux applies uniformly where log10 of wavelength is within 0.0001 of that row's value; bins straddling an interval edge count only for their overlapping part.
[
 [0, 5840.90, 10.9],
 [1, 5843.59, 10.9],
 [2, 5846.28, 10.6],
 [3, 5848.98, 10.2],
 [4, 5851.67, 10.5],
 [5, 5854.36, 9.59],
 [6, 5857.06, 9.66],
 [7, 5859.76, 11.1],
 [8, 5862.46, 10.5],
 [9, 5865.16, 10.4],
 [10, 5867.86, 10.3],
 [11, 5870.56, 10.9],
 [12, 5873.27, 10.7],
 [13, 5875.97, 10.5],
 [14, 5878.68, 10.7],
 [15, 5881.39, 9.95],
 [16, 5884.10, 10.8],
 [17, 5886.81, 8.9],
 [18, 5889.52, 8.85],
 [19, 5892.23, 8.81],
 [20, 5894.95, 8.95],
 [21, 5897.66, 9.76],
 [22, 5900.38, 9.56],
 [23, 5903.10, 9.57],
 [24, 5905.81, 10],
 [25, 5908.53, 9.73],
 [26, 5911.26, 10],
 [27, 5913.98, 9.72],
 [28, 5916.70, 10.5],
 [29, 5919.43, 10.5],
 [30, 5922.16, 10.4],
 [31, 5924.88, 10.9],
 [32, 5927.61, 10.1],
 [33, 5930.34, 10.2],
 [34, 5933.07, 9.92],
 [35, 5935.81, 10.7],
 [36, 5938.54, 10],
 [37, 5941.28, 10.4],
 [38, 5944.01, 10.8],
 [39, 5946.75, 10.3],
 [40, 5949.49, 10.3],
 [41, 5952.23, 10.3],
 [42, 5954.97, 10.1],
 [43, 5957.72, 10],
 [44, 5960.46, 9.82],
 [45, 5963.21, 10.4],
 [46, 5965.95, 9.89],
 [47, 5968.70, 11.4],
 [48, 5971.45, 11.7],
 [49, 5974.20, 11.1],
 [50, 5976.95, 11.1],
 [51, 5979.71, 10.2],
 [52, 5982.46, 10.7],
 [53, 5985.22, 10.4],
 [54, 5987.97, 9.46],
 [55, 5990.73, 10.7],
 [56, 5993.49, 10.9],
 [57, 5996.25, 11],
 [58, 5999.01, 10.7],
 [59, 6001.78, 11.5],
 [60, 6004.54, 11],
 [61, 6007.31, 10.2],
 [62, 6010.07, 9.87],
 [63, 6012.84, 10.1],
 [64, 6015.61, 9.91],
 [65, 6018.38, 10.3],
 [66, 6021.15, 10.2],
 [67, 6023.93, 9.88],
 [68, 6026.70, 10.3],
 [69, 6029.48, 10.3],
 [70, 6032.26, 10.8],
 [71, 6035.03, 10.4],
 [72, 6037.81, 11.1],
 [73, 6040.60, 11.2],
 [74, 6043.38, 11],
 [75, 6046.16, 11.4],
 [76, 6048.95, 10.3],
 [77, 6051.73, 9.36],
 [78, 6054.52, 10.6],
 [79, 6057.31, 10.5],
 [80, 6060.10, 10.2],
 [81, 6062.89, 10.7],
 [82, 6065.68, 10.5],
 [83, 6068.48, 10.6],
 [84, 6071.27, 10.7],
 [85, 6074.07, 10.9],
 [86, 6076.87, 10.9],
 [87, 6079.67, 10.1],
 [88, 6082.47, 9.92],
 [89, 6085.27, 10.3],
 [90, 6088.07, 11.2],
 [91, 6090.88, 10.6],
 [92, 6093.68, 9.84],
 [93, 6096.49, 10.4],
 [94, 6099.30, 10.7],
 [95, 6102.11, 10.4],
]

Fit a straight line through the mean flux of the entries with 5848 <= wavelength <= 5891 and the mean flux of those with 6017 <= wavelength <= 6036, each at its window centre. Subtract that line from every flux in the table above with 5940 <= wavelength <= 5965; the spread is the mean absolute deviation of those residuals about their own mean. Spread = 0.20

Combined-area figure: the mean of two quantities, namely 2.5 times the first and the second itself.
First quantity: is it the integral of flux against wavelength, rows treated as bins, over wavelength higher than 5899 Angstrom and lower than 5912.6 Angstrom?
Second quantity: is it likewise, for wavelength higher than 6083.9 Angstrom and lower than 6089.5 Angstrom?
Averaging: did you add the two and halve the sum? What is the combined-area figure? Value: 196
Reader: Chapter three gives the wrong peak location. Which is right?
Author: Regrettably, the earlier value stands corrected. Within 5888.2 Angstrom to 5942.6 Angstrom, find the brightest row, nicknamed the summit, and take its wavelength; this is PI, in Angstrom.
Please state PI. 5924.88 Angstrom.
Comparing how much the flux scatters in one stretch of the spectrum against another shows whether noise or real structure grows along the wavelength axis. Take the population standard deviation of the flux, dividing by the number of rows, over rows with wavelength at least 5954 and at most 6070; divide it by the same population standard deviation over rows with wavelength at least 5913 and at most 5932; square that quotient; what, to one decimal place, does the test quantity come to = 2.5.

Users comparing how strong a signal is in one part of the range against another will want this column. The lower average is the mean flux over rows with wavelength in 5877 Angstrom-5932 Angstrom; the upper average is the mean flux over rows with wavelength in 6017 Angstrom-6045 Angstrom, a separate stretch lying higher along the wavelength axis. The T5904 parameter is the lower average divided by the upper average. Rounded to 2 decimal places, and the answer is 0.94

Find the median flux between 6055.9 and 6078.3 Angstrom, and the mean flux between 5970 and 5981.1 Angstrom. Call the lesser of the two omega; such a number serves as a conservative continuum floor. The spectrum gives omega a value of 10.65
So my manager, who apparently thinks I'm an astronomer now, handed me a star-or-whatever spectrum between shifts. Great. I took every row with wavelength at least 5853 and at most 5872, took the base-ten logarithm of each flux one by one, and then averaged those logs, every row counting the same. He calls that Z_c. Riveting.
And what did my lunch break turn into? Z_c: 1.01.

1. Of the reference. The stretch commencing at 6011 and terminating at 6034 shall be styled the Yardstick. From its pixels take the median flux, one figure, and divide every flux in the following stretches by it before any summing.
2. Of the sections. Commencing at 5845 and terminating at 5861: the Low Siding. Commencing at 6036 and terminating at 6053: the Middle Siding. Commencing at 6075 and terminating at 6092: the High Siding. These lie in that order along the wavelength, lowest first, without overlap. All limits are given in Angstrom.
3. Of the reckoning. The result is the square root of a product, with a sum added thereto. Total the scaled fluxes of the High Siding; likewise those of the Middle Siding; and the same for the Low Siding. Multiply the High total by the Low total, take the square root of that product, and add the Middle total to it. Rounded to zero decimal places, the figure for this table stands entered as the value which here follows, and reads 12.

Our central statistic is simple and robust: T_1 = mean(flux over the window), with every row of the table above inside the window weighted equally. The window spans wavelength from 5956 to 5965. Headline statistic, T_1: 10.1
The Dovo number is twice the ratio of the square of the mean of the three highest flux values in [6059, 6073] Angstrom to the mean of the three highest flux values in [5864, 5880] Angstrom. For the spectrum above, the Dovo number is 21.1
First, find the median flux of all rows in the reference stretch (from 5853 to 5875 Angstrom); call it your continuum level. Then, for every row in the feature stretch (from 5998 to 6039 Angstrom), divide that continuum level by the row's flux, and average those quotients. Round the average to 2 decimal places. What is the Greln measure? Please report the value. 1.00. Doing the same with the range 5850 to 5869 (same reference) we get 1.02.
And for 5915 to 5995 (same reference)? 1.00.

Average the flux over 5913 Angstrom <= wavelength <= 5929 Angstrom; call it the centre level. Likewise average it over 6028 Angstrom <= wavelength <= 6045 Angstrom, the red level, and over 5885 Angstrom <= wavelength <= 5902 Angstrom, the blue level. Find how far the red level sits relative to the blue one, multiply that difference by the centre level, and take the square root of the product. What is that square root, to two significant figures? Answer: 4.1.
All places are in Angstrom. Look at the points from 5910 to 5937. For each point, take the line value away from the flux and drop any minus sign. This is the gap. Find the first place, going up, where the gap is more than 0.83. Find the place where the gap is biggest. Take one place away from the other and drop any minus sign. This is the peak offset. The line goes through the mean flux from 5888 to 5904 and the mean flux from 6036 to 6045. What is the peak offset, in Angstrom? 8.2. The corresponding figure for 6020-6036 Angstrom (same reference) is 0.0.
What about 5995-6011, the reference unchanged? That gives 0.0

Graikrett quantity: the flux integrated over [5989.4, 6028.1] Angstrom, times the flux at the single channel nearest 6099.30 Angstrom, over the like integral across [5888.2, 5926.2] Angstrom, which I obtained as 11.6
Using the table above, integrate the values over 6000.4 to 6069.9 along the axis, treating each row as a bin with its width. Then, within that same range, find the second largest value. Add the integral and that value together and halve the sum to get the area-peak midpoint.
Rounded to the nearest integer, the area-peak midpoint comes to 370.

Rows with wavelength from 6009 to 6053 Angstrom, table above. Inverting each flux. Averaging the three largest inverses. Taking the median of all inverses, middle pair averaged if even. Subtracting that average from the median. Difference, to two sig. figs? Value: -0.0060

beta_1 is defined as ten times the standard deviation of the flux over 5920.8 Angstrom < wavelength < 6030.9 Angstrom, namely 5.0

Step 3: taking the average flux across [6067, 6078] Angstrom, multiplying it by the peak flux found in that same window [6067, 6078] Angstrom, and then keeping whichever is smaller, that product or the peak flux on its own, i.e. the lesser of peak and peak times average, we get 10.9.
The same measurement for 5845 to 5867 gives 11.1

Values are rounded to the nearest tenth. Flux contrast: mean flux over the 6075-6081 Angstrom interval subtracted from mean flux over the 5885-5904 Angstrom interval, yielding -1.3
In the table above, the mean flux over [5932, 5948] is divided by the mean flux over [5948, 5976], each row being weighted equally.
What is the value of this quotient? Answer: 0.99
